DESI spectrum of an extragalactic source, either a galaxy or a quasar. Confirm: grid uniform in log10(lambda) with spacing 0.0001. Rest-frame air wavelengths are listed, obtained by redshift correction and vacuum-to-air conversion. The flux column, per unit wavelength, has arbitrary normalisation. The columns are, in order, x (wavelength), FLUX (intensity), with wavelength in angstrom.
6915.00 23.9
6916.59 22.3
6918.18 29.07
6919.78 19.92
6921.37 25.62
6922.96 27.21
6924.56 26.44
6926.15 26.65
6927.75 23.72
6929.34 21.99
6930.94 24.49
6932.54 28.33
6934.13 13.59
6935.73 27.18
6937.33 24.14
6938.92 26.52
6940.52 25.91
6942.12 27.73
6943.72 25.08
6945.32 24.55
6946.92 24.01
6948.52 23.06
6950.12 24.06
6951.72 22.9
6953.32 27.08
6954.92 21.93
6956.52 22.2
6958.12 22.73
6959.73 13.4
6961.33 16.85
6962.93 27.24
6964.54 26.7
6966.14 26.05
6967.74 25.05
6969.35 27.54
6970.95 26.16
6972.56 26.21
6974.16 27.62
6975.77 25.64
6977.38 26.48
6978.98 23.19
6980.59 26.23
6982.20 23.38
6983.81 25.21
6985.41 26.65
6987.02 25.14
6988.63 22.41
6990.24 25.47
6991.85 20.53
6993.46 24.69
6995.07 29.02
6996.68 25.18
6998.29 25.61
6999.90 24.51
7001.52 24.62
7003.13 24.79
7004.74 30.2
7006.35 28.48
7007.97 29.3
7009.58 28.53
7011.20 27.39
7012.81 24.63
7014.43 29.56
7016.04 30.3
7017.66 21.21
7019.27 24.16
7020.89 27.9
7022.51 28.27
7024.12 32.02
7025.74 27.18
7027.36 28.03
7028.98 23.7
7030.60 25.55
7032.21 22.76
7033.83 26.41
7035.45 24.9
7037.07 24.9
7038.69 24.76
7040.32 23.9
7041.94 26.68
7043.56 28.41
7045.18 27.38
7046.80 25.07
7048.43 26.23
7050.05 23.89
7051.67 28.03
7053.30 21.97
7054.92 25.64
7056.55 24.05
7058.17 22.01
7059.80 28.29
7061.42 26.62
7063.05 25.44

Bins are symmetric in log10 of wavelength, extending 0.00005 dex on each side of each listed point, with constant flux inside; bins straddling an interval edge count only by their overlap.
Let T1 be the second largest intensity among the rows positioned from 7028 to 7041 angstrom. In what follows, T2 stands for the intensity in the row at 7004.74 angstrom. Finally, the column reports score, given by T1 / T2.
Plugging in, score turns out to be 0.85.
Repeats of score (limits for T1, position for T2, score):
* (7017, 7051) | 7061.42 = 1.07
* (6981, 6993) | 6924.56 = 0.96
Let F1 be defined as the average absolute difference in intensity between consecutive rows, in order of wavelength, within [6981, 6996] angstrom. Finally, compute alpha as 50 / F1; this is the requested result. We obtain 16.7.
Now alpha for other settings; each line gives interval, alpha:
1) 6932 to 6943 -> 8.3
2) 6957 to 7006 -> 18.6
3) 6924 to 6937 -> 8.9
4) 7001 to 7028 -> 18.2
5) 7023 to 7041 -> 24.0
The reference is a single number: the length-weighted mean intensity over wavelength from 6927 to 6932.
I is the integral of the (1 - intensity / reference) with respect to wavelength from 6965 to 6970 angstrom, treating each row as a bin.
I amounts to -0.54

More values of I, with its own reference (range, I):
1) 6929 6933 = -0.23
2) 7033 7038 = -0.37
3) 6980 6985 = -0.29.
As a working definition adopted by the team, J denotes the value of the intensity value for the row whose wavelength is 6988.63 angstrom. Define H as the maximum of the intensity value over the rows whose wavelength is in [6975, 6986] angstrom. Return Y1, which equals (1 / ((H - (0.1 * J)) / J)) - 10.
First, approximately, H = 26.65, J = 22.41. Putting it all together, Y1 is -9.08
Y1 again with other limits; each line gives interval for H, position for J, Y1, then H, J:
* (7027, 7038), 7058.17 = -9.15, 28.03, 22.01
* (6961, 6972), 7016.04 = -8.76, 27.54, 30.3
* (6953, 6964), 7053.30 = -9.12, 27.24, 21.97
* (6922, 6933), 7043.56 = -8.89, 28.33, 28.41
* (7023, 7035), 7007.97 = -8.99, 32.02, 29.3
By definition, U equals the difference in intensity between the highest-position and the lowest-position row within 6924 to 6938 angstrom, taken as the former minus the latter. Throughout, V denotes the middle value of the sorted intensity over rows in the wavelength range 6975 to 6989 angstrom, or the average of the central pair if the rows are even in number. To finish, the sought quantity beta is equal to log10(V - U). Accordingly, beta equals 1.44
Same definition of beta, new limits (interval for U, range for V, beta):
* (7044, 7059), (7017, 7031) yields 1.51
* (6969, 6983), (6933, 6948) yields 1.47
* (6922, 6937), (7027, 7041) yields 1.40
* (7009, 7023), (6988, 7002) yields 1.40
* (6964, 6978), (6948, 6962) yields 1.36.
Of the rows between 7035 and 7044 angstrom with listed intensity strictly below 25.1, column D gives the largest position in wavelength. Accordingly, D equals 7040.32 angstrom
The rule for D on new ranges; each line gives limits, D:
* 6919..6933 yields 6930.94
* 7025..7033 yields 7032.21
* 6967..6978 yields 6967.74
